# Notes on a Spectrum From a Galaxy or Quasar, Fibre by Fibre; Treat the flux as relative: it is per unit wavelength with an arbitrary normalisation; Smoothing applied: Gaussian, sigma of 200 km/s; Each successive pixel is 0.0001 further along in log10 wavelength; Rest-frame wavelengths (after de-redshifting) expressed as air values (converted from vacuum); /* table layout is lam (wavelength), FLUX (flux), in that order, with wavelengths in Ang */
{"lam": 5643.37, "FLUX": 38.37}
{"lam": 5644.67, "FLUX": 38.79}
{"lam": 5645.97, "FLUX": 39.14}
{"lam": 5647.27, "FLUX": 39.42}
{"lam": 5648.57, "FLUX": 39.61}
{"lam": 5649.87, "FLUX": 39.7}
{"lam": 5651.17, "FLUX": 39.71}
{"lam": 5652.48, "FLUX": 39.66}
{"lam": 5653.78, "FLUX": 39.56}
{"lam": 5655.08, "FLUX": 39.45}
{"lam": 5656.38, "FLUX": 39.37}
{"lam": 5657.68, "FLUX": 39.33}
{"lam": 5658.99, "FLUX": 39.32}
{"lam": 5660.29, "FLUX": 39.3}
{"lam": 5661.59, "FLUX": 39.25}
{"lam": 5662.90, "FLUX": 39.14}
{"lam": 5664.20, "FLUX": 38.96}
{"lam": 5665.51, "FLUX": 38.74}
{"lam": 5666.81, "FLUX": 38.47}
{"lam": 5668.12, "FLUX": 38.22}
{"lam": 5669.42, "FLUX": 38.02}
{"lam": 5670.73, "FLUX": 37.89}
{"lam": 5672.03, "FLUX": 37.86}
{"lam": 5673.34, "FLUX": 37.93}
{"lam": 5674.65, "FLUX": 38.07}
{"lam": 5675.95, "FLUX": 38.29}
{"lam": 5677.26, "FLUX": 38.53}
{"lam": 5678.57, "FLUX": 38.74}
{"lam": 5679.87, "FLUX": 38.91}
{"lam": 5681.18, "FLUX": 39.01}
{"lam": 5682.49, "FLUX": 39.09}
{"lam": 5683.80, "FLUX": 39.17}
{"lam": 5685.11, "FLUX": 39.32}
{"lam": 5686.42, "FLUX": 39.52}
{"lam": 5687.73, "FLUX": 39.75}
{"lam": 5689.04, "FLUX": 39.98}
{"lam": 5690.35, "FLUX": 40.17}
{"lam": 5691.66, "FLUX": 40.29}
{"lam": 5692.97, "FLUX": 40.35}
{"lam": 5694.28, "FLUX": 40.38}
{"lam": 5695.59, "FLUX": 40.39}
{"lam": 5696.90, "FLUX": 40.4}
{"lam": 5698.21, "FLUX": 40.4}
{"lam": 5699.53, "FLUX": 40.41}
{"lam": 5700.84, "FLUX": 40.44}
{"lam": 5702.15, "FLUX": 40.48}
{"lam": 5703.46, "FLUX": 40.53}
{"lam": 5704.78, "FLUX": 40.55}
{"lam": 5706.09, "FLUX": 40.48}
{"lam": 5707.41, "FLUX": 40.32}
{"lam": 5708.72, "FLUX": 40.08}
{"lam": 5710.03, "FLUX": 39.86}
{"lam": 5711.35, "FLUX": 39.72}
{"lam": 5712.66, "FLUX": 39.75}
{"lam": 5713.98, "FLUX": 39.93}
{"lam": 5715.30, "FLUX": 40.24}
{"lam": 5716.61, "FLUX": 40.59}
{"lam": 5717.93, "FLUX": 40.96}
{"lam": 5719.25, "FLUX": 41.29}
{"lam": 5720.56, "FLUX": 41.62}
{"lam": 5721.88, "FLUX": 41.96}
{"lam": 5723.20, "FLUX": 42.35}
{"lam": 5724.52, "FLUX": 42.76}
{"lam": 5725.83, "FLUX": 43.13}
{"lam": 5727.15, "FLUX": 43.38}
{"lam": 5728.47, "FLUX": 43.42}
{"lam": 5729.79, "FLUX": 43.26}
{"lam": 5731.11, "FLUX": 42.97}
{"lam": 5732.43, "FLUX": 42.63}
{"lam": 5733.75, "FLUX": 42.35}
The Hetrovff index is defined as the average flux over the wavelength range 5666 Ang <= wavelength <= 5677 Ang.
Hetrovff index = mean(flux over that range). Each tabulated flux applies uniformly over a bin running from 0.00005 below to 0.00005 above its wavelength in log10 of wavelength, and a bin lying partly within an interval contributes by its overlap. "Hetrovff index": 38.1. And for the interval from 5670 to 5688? 38.7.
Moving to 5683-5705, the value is 40.1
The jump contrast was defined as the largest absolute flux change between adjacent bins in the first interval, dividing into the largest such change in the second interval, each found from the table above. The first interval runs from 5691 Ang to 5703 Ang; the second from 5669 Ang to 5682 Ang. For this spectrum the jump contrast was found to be 4.0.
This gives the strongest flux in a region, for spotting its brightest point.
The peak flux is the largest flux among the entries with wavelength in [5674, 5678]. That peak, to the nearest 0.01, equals 38.53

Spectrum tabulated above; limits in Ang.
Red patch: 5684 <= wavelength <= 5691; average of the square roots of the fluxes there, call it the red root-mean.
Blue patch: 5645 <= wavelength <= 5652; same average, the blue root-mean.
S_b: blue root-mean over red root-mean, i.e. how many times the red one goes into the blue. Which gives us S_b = 1.00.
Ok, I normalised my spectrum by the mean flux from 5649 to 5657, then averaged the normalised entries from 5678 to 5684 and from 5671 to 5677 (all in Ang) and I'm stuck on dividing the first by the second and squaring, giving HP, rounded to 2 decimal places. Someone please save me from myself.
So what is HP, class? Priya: 1.05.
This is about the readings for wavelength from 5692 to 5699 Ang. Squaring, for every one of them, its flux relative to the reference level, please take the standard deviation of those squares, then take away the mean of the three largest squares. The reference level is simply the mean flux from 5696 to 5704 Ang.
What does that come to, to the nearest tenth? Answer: 0.0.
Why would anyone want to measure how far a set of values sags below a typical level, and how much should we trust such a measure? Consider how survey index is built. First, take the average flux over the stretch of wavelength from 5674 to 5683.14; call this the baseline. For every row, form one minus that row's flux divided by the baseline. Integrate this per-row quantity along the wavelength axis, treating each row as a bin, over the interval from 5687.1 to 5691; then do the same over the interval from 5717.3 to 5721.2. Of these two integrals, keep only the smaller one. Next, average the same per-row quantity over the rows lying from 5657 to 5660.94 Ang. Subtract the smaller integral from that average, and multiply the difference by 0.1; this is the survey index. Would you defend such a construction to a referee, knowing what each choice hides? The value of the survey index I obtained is 0.025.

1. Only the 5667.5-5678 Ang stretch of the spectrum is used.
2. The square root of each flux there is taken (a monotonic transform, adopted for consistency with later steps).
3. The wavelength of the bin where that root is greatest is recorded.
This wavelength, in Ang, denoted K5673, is 5677.26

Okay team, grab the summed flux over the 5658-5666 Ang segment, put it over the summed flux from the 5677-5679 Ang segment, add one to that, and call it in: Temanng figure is 4.04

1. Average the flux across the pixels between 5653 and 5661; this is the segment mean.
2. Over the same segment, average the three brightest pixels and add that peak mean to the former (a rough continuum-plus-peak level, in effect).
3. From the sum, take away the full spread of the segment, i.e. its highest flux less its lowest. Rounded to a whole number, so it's 79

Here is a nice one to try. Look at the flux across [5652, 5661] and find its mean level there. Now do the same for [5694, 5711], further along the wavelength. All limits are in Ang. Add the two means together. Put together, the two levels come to 79.8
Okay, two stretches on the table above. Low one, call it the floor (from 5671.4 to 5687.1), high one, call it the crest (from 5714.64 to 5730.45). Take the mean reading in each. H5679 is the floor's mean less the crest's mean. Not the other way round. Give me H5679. -3.4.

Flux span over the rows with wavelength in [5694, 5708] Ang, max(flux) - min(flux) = 0.23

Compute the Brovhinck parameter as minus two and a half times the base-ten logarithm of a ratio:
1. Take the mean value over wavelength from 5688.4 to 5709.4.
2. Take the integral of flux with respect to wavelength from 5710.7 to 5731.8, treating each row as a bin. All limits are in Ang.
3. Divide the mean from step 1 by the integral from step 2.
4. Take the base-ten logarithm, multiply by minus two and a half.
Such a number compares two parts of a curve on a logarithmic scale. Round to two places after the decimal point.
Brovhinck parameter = 3.35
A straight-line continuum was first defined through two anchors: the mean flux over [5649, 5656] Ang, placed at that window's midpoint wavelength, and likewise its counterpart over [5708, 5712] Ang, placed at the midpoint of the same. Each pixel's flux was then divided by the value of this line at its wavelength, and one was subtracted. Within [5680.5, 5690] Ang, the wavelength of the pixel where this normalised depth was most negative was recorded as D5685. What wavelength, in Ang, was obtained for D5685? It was 5681.18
